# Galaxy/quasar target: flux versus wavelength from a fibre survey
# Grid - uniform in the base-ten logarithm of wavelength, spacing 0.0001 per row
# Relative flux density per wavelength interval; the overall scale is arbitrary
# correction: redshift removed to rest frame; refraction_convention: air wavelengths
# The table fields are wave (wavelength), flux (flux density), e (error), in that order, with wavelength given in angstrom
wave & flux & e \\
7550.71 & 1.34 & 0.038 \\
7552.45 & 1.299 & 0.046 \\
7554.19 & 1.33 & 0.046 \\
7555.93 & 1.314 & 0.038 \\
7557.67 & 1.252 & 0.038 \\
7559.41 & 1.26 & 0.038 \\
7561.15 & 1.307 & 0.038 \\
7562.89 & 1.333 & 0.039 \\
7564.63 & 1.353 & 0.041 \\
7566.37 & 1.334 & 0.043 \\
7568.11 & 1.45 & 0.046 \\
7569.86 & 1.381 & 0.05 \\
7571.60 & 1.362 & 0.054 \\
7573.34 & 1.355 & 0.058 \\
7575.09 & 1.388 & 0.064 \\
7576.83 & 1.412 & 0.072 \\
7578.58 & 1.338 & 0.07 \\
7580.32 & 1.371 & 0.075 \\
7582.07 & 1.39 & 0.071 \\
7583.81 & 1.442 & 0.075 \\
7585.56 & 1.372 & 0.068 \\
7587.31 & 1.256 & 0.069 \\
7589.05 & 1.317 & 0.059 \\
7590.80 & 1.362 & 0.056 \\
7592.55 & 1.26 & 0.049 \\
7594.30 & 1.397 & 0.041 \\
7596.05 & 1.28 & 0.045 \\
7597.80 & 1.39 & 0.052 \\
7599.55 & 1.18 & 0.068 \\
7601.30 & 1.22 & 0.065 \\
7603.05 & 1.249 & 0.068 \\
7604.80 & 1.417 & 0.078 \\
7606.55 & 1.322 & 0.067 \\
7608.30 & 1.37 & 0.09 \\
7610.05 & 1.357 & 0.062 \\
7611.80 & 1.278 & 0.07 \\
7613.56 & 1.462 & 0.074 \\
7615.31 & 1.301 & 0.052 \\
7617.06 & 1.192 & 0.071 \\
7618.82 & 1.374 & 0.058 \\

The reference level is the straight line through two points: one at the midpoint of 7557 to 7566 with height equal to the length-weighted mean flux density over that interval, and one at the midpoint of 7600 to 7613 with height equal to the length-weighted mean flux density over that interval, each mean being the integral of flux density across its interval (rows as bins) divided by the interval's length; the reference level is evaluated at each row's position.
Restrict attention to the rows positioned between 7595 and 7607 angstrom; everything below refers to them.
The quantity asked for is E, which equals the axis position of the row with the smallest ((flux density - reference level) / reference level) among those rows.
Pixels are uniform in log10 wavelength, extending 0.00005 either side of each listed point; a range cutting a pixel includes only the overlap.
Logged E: 7599.55 angstrom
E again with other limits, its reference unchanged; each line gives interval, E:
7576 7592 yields 7587.31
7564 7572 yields 7566.37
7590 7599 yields 7592.55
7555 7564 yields 7557.67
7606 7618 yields 7617.06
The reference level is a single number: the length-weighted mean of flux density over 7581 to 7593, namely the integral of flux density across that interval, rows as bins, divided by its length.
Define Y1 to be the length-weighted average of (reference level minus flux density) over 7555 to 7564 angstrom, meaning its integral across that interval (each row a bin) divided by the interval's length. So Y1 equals 0.05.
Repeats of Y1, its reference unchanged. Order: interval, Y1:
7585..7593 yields 0.03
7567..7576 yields -0.04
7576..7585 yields -0.04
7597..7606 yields 0.05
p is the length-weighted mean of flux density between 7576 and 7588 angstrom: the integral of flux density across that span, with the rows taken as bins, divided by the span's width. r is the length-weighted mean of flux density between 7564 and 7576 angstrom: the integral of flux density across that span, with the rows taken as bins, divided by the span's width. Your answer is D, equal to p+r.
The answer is 2.75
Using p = 1.37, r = 1.38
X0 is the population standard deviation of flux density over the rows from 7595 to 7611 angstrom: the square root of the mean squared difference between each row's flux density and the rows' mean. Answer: 0.077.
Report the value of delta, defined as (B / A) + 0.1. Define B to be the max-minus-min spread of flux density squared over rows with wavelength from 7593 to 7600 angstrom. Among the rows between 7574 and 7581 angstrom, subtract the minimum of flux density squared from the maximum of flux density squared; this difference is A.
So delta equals 2.8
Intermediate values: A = 0.20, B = 0.56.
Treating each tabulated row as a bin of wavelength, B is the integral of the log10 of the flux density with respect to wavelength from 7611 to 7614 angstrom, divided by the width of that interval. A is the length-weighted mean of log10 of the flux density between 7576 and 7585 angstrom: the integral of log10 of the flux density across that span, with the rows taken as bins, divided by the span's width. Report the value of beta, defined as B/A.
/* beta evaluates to 0.92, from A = 0.143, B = 0.132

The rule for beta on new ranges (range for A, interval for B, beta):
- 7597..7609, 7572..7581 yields 1.20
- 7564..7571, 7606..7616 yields 0.93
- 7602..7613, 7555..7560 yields 0.85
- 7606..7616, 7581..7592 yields 1.01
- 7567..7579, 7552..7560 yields 0.79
